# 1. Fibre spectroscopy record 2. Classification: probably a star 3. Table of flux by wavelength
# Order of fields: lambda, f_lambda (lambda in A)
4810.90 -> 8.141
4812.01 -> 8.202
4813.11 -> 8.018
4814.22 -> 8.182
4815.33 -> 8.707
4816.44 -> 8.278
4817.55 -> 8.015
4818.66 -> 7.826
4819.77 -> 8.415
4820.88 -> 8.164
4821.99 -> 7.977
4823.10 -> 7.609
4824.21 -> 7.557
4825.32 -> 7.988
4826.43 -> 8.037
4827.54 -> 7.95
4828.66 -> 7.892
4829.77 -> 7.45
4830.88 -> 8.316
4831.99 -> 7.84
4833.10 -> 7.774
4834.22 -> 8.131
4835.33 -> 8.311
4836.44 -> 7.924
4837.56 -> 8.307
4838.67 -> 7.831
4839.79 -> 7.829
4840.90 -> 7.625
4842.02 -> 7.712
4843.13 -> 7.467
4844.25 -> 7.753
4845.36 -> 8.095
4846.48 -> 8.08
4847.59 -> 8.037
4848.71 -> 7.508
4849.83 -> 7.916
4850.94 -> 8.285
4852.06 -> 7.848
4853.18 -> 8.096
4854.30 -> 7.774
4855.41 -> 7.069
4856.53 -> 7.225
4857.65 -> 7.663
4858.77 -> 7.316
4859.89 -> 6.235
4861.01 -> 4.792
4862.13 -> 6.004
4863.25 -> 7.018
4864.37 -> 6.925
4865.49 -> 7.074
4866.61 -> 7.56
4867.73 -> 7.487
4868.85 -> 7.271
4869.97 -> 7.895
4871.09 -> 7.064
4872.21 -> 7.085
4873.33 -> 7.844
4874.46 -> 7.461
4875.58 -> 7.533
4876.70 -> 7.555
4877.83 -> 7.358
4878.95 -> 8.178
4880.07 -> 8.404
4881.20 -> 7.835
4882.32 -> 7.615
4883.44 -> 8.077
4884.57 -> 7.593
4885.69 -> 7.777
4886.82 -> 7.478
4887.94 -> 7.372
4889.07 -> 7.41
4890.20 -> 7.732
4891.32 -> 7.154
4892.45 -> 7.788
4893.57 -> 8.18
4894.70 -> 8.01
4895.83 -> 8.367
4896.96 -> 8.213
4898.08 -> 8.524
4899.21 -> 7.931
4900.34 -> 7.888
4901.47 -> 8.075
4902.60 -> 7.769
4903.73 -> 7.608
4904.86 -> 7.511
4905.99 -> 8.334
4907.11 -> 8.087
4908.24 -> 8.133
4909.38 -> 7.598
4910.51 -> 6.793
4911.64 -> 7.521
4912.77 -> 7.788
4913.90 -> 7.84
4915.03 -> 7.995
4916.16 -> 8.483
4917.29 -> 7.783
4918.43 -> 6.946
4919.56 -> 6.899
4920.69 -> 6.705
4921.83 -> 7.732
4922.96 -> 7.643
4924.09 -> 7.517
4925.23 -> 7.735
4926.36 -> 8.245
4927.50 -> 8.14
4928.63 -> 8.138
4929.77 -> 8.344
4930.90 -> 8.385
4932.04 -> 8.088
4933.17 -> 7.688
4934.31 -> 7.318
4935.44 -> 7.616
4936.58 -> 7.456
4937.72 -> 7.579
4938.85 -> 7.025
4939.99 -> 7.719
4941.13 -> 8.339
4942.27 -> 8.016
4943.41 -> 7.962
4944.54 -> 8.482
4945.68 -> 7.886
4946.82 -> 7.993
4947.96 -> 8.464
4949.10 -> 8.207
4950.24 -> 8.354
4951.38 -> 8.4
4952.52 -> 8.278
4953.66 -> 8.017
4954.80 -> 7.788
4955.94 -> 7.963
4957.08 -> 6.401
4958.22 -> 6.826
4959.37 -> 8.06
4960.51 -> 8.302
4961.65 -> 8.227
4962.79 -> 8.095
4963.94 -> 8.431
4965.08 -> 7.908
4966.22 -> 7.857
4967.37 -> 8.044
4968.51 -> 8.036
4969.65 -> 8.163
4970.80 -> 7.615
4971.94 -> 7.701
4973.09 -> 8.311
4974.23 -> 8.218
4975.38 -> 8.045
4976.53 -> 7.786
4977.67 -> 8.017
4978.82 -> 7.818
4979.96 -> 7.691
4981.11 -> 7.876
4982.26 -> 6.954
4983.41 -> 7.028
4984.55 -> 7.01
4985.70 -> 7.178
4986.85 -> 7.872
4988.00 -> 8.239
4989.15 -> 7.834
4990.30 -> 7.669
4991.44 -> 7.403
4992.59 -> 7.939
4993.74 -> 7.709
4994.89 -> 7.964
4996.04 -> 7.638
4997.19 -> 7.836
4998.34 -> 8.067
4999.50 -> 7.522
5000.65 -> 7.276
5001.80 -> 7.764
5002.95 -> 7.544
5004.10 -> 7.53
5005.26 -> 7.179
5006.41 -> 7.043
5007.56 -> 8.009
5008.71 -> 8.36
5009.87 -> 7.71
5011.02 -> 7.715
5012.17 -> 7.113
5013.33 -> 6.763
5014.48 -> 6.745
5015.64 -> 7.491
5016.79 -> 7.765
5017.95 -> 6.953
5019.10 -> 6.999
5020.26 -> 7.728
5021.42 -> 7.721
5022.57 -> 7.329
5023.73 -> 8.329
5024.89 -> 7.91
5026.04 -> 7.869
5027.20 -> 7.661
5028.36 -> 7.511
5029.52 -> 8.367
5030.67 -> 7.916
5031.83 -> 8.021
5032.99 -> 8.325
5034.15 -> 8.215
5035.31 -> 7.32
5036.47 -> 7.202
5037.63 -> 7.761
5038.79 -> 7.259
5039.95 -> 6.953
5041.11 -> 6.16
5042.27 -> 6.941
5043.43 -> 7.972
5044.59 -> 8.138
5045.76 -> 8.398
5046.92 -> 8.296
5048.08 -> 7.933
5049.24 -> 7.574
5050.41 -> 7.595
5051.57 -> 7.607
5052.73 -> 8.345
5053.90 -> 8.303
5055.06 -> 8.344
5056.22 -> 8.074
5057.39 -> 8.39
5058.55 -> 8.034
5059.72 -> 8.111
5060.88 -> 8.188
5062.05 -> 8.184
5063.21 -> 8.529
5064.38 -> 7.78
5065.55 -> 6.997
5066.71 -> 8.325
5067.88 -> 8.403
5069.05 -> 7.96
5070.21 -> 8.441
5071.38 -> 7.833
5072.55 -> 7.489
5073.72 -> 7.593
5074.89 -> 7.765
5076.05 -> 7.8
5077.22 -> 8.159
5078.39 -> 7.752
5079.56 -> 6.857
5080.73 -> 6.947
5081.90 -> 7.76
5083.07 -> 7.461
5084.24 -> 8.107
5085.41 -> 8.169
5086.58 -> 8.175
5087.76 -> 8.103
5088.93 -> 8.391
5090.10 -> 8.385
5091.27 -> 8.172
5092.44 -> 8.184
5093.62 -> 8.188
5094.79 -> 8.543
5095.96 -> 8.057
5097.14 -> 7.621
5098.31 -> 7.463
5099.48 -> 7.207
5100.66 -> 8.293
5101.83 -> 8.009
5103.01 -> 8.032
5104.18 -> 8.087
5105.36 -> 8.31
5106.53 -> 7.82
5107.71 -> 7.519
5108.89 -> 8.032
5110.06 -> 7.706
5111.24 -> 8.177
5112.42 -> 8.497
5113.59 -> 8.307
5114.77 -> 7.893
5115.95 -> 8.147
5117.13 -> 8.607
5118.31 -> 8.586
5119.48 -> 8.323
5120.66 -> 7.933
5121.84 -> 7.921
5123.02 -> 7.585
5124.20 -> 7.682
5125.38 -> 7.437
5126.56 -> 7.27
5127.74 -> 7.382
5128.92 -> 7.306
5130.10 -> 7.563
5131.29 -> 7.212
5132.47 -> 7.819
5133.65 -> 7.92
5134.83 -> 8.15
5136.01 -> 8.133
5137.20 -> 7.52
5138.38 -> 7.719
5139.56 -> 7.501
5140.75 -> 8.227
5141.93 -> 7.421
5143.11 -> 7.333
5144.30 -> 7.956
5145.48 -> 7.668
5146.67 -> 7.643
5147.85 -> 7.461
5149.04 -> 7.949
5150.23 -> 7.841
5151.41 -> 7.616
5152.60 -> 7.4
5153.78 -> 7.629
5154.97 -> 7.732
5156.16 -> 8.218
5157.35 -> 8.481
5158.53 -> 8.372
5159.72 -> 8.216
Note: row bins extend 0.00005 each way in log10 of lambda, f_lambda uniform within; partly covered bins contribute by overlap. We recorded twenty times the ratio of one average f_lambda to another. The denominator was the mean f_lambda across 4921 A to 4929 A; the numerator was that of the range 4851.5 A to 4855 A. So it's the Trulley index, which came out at 20.1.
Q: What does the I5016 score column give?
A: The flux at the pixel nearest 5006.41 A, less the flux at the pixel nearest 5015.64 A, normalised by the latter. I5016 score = -0.060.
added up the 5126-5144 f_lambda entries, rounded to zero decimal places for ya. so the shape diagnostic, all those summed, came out 114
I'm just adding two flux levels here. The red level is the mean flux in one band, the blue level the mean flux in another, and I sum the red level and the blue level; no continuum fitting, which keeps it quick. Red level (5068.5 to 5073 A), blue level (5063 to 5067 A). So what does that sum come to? 15.8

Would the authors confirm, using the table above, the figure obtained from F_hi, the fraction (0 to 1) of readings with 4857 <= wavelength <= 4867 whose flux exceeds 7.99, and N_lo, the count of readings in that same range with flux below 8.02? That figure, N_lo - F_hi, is 9.0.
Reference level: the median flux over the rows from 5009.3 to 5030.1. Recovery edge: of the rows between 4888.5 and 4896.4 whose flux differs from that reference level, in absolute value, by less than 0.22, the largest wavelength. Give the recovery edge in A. 4892.45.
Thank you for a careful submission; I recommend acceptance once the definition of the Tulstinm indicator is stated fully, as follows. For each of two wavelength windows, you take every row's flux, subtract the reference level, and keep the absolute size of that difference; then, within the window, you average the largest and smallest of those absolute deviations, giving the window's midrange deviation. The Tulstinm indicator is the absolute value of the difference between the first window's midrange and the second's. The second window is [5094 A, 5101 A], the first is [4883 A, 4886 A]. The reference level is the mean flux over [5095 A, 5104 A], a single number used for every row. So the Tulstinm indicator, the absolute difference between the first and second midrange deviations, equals 0.3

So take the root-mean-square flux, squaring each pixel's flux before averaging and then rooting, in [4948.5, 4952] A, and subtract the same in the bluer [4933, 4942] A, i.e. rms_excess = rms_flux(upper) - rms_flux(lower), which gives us 0.7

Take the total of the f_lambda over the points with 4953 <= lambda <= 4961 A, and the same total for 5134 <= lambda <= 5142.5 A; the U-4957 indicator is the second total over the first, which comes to 1.02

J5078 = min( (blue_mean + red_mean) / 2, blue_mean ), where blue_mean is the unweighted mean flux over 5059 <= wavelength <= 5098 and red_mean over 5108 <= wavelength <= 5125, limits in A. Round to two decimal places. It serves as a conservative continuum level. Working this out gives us 7.95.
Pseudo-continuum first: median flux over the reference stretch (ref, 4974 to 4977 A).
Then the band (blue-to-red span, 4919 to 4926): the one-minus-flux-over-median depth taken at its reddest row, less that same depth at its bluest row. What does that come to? -0.10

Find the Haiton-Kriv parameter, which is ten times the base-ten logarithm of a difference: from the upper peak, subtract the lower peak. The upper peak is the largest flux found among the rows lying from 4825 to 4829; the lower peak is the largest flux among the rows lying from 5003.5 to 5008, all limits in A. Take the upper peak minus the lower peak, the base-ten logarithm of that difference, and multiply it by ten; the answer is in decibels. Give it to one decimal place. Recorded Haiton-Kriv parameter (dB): -15.5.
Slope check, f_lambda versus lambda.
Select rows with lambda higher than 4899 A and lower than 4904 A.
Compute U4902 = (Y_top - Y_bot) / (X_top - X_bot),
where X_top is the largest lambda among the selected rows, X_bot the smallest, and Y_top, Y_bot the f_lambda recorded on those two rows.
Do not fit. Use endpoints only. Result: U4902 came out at -0.07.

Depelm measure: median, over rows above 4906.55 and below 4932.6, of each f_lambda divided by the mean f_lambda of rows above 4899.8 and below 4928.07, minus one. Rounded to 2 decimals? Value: 0.01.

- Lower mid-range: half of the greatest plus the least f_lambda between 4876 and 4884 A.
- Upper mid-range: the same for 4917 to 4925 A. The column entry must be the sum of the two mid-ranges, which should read 15.1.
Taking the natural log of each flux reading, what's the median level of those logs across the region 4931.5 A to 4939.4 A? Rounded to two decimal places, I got 2.03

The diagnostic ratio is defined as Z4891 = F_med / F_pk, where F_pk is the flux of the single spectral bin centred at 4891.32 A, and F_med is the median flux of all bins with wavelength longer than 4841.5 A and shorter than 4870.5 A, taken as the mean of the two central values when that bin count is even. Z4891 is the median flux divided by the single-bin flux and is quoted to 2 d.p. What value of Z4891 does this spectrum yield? 1.05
